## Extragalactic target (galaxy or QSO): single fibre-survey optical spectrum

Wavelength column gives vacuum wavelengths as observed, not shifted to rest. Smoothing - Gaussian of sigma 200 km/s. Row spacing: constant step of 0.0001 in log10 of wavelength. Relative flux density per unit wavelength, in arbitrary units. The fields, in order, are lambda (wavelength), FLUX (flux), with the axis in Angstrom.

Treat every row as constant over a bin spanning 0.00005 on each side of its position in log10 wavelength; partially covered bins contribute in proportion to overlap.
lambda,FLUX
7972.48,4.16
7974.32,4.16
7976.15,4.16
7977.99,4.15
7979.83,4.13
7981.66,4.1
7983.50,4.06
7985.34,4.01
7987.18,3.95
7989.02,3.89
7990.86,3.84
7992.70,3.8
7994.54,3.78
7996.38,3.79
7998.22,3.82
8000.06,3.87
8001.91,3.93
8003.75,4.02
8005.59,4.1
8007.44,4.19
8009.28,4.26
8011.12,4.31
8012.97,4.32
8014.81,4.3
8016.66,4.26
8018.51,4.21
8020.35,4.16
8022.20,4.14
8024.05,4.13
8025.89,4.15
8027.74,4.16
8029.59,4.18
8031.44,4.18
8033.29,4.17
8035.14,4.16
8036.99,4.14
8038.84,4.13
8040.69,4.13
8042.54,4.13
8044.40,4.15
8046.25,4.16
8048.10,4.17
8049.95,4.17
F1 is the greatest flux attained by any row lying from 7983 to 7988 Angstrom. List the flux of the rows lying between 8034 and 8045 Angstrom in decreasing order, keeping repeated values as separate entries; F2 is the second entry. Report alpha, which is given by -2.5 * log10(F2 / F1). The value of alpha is -0.02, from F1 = 4.06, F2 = 4.15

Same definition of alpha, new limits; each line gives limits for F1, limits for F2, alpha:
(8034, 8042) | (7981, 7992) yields 0.03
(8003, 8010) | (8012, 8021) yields -0.01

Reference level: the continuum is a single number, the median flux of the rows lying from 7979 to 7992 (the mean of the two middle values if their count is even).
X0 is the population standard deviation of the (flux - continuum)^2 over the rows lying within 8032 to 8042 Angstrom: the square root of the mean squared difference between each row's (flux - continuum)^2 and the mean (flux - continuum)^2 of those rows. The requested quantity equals 0.005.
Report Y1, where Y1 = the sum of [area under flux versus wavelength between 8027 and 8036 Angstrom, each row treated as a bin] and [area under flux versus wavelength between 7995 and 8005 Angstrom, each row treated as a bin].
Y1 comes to 76.4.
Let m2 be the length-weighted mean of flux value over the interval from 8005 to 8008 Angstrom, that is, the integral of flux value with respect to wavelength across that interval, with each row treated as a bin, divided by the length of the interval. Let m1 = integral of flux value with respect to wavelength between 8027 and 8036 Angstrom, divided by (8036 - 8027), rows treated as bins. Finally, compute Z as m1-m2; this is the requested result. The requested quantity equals 0.03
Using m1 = 4.17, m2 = 4.14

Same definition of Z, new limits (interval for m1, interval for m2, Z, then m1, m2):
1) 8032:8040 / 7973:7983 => 0.01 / 4.15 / 4.14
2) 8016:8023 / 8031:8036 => 0.02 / 4.19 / 4.17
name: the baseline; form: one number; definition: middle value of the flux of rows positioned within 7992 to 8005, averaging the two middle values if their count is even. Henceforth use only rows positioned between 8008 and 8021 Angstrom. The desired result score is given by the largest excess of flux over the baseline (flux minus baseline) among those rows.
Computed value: 0.50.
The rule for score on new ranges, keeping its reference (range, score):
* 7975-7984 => 0.34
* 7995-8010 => 0.44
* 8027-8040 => 0.36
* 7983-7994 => 0.24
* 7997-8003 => 0.11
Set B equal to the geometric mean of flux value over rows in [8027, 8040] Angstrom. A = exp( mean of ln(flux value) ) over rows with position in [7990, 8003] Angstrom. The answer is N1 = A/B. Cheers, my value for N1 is 0.92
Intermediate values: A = 3.83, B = 4.16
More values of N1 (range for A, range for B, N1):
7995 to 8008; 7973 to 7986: 0.96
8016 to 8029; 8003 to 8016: 0.99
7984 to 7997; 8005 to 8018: 0.91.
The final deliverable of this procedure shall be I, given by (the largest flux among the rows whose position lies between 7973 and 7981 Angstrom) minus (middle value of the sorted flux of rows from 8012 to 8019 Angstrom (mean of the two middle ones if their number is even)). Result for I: -0.1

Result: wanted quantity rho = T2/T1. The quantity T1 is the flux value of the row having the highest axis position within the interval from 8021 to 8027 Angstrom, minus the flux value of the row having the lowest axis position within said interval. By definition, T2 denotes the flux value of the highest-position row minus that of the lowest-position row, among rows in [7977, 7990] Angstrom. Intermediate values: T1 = 0.01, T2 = -0.26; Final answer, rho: -26.0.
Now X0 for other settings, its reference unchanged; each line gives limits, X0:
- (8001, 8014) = 0.038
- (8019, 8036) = 0.005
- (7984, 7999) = 0.019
